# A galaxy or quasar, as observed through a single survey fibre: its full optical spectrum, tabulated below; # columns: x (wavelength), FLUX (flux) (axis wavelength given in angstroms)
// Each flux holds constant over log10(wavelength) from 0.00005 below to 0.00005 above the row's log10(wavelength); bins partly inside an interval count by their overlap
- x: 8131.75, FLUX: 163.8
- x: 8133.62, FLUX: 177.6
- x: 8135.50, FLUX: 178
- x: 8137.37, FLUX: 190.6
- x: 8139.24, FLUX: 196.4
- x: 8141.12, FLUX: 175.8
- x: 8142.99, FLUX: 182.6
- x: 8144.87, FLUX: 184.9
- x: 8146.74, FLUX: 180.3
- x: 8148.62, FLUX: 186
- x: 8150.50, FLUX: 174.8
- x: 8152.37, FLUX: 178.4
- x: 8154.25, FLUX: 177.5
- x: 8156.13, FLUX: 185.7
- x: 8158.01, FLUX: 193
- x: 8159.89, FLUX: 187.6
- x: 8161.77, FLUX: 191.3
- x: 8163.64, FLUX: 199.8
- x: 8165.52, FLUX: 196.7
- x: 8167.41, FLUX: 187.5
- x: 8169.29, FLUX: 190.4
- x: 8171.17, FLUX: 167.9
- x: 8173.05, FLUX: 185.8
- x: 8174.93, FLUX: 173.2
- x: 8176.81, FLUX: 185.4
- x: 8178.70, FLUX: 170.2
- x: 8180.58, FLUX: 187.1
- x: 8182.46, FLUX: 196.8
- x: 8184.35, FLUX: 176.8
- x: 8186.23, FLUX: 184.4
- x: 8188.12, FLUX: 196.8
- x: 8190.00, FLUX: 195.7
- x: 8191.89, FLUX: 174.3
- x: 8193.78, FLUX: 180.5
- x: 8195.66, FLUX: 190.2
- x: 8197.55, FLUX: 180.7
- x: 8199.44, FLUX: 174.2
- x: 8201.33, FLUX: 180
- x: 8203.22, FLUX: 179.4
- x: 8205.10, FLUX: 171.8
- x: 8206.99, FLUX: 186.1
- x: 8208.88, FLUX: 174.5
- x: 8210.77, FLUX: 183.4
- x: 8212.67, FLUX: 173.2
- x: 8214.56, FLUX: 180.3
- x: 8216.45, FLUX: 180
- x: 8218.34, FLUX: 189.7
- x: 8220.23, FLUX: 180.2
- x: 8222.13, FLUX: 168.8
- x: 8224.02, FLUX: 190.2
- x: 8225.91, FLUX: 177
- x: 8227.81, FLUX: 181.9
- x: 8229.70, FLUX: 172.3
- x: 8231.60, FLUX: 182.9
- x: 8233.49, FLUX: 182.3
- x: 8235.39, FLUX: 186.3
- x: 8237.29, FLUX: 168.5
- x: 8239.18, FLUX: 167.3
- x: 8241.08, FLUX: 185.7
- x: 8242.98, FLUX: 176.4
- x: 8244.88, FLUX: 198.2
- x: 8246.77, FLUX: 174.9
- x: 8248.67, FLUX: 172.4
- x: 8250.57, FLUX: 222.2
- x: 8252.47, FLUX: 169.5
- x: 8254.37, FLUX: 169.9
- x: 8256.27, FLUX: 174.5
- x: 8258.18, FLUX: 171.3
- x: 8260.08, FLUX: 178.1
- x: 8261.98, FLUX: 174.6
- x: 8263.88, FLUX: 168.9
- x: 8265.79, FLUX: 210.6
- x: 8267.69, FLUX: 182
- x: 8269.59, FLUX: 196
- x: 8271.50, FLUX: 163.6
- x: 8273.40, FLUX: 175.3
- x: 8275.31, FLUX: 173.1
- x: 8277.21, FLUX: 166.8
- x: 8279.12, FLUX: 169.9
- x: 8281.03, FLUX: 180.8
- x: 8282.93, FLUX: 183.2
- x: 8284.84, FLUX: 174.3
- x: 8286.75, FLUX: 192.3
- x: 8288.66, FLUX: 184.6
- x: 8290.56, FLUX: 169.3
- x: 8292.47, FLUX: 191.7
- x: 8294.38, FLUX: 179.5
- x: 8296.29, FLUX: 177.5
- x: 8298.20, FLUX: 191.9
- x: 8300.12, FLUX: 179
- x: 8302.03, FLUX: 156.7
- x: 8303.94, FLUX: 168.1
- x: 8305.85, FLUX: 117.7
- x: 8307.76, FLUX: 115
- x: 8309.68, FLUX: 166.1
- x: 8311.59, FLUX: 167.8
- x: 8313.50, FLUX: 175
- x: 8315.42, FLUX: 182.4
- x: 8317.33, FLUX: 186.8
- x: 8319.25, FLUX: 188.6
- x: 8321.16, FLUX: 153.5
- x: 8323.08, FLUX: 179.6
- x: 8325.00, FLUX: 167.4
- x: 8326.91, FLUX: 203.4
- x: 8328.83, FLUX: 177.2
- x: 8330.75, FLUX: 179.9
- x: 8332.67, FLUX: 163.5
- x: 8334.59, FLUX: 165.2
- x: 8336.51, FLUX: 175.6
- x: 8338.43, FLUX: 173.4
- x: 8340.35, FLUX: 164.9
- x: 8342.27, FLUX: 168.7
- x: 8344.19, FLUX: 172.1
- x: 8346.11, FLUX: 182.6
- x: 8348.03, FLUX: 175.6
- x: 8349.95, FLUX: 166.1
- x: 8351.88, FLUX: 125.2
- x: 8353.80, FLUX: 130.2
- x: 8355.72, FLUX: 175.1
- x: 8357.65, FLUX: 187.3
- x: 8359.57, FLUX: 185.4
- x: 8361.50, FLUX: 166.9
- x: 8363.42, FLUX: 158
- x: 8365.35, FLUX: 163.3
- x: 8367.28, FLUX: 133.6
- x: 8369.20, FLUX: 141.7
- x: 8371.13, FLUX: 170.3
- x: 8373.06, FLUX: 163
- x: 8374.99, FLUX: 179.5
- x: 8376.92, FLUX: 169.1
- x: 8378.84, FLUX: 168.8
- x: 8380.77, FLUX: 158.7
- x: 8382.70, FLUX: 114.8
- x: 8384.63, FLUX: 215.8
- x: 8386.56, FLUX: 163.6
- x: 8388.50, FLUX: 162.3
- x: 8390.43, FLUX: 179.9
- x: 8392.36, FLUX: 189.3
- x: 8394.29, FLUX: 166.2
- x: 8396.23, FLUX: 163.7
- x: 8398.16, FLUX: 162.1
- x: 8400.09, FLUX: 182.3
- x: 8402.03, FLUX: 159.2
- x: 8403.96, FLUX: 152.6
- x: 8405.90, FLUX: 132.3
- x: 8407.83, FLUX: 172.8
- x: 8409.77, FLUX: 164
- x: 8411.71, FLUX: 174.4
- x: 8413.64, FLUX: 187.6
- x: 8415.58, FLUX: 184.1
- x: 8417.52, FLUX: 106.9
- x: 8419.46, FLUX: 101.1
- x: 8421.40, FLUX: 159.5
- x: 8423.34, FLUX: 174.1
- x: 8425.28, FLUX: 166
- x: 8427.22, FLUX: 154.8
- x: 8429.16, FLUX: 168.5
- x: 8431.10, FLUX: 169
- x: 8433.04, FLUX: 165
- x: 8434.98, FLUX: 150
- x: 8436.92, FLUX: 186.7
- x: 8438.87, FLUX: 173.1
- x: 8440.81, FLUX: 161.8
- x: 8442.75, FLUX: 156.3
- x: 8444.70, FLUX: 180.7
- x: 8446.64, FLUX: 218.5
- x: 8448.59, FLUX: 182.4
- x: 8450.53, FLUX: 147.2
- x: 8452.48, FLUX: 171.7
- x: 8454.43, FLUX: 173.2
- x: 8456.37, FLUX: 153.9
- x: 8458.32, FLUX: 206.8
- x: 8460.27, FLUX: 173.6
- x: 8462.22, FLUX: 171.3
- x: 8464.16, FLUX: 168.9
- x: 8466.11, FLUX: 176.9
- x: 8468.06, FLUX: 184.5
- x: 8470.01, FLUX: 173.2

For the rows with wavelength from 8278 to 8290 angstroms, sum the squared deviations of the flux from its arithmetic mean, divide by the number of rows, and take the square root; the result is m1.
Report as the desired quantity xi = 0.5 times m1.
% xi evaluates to 3.6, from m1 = 7.2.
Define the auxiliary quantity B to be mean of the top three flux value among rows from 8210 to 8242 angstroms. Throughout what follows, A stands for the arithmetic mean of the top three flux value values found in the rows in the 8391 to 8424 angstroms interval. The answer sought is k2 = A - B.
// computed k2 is -2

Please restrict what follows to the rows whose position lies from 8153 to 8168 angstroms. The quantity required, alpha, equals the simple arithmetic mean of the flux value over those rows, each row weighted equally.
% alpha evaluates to 190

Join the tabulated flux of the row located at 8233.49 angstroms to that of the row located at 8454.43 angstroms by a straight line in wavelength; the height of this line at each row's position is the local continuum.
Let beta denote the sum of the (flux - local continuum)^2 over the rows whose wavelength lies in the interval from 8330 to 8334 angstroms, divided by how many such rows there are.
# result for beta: 110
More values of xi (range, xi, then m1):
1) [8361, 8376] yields 7.0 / 14.1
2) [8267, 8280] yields 5.1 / 10.1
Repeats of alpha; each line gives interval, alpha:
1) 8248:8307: 177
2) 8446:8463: 178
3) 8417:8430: 147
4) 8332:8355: 164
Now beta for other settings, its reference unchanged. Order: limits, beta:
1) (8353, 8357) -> 1114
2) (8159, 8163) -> 21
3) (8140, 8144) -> 59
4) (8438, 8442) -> 72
